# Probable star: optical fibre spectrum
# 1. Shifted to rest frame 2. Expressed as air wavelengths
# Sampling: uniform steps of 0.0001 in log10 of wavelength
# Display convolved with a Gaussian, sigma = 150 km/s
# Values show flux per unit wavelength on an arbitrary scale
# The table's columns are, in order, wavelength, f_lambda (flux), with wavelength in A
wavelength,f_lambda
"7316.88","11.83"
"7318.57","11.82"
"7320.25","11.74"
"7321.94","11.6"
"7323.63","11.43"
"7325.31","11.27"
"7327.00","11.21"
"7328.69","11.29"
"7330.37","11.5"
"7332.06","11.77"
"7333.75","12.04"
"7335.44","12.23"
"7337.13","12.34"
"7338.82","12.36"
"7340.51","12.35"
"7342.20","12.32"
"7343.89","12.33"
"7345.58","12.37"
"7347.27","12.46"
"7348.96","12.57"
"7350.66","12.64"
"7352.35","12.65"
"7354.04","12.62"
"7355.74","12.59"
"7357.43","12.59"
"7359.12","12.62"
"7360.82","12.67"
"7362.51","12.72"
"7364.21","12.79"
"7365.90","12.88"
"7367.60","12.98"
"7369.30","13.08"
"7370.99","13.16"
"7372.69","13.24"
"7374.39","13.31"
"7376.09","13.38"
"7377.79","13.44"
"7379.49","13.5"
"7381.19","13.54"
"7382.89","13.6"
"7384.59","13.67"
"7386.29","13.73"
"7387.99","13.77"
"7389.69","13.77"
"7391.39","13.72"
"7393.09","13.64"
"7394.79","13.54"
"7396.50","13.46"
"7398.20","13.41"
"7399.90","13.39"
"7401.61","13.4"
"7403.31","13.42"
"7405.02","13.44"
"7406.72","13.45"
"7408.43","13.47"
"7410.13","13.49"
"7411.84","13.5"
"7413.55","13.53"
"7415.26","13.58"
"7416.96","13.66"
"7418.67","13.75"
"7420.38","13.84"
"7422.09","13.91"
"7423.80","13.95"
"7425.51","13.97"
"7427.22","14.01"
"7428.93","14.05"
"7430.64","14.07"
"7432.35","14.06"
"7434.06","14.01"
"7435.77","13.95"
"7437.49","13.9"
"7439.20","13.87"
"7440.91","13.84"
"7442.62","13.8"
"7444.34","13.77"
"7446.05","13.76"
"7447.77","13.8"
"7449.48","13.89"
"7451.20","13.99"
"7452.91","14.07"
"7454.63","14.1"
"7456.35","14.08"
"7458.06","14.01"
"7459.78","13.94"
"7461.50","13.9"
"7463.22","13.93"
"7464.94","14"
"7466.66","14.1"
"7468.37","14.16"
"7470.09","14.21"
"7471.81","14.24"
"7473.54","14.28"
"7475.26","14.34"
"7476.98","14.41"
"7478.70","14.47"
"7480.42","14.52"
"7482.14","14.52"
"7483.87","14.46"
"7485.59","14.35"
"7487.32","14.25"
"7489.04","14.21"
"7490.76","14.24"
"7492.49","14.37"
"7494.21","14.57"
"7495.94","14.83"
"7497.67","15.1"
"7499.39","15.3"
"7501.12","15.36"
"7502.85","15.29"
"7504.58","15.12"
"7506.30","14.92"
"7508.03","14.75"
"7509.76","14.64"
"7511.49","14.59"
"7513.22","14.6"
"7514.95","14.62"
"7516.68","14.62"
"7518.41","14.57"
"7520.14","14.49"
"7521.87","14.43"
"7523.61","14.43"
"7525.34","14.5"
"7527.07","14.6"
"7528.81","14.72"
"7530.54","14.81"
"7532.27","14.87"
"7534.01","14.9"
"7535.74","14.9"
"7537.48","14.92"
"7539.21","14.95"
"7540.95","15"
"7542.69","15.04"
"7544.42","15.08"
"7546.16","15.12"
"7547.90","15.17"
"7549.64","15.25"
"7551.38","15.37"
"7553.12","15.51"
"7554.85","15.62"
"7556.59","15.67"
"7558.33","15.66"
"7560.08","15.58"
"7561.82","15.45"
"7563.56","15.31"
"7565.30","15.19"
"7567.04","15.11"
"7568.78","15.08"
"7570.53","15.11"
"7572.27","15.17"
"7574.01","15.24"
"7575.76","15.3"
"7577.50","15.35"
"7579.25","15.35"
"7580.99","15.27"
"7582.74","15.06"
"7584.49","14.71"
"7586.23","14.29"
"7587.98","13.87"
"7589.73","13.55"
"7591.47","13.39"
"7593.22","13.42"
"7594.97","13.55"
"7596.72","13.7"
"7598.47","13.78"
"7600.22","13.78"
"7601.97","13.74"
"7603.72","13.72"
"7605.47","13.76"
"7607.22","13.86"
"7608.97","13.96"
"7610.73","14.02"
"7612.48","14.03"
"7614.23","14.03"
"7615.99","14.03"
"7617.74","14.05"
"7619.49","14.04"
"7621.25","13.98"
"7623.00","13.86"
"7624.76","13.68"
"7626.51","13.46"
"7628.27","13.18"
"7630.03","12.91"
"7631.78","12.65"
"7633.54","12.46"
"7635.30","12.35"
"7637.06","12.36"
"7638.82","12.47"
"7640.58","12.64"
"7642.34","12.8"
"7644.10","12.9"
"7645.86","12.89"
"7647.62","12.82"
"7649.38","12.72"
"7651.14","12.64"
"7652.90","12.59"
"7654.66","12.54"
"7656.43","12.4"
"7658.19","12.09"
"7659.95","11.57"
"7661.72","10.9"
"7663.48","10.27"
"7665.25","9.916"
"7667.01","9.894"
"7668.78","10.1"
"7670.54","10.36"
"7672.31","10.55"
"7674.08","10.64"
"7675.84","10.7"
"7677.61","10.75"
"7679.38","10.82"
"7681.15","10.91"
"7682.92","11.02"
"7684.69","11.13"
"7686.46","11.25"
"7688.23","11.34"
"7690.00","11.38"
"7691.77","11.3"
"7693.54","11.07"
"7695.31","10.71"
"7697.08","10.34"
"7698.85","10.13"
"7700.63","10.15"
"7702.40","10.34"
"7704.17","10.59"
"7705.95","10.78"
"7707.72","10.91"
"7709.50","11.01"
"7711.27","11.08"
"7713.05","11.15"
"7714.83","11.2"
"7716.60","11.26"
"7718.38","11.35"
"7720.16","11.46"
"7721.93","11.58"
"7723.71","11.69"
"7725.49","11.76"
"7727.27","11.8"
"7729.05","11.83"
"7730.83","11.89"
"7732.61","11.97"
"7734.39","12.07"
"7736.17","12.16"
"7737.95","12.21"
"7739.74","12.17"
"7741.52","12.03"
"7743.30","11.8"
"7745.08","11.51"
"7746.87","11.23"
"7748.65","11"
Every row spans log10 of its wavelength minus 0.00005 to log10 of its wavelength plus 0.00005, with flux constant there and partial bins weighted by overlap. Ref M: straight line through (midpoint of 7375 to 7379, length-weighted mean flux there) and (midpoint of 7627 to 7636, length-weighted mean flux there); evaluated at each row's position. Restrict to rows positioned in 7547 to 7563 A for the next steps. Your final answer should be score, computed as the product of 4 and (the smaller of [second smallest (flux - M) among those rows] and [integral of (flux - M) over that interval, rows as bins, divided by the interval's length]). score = 9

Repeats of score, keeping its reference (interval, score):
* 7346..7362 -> -4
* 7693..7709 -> -10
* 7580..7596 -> 2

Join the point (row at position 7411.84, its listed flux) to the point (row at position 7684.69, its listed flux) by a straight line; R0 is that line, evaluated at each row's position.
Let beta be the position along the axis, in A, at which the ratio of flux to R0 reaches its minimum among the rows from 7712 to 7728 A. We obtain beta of 7713.05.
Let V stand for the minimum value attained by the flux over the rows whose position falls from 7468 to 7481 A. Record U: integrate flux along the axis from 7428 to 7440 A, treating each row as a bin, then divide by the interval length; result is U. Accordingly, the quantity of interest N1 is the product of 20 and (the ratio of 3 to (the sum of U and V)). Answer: 2.13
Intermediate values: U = 14.0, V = 14.16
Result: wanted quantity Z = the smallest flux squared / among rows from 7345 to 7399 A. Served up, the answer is 153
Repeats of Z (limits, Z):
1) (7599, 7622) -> 188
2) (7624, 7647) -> 153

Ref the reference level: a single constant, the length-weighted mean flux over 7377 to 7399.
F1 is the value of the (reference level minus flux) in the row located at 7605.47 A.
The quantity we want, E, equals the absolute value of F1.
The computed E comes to 0.2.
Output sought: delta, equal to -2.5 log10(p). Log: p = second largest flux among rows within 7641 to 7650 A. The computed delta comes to -2.78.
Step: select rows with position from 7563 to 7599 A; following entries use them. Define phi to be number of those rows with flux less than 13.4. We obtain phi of 1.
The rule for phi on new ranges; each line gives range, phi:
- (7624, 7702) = 42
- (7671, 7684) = 7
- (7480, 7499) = 0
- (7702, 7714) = 7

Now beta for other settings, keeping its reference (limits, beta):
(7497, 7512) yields 7511.49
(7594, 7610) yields 7594.97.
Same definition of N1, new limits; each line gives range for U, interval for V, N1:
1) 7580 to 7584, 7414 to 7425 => 2.09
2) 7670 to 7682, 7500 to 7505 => 2.33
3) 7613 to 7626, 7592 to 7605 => 2.19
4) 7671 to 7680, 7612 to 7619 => 2.43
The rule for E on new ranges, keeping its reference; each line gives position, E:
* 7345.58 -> 1.2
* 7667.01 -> 3.7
